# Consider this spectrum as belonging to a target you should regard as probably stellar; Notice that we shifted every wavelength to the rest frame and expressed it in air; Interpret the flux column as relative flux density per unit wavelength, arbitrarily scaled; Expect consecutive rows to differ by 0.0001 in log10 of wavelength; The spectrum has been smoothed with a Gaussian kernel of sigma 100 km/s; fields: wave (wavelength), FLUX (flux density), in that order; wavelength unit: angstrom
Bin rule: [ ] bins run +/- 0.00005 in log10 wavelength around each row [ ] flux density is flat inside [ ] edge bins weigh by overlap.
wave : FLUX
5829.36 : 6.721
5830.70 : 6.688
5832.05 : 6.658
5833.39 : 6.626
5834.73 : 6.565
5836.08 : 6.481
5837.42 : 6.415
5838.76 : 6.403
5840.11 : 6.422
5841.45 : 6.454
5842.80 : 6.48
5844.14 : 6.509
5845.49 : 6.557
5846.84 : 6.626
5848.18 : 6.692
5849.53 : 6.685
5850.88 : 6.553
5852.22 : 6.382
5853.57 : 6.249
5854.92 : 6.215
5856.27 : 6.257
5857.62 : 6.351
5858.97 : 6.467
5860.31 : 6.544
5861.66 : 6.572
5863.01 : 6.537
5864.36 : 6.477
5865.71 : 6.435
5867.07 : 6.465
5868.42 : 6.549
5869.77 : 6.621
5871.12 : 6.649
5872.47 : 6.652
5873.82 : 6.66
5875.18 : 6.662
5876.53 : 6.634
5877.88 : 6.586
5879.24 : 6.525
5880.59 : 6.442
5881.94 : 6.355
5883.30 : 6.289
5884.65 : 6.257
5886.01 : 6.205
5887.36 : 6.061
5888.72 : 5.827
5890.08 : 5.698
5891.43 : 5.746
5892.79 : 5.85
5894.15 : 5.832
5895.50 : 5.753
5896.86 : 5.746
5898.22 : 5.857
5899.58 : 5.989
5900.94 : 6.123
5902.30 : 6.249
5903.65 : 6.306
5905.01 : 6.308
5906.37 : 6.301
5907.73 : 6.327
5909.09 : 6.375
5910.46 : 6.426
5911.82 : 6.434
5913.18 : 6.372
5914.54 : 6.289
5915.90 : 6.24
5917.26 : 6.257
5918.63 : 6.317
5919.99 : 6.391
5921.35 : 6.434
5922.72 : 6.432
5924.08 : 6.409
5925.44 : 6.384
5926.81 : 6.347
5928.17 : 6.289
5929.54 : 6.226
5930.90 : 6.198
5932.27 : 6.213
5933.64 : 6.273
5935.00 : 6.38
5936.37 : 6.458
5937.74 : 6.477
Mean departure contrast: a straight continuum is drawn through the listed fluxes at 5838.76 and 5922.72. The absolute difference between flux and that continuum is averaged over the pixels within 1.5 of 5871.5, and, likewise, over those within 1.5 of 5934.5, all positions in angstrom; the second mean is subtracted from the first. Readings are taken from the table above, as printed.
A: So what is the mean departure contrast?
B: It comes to 0.13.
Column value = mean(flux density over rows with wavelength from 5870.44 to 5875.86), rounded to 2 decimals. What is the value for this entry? 6.66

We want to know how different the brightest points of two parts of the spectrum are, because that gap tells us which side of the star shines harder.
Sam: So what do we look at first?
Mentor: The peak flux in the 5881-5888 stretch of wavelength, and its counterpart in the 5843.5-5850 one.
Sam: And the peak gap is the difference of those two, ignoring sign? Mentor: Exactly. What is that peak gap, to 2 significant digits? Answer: 0.34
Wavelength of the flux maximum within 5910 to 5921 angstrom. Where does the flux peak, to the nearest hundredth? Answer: 5911.82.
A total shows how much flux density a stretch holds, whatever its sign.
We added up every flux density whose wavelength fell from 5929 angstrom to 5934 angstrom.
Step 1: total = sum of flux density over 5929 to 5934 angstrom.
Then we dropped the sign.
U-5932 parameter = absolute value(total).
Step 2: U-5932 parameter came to 24.9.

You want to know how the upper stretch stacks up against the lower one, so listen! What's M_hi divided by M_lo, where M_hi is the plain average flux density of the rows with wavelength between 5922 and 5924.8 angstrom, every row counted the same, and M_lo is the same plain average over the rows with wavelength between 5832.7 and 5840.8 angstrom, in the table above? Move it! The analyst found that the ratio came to 0.99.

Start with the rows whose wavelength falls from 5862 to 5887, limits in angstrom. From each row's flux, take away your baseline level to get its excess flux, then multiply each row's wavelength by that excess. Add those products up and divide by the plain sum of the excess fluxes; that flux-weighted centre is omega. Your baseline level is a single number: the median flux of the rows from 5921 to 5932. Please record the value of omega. 5870.6 angstrom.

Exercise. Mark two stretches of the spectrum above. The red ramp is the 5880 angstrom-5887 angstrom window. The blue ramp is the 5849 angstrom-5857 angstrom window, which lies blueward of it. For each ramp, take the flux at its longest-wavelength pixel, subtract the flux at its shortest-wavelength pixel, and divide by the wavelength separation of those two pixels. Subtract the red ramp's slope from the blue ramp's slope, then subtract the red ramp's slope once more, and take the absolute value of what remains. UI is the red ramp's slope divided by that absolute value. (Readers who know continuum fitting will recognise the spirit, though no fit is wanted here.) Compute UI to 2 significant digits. -1.8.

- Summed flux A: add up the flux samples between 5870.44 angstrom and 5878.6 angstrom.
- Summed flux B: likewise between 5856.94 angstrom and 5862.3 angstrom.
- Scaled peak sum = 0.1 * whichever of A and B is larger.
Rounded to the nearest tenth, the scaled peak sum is 4.0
